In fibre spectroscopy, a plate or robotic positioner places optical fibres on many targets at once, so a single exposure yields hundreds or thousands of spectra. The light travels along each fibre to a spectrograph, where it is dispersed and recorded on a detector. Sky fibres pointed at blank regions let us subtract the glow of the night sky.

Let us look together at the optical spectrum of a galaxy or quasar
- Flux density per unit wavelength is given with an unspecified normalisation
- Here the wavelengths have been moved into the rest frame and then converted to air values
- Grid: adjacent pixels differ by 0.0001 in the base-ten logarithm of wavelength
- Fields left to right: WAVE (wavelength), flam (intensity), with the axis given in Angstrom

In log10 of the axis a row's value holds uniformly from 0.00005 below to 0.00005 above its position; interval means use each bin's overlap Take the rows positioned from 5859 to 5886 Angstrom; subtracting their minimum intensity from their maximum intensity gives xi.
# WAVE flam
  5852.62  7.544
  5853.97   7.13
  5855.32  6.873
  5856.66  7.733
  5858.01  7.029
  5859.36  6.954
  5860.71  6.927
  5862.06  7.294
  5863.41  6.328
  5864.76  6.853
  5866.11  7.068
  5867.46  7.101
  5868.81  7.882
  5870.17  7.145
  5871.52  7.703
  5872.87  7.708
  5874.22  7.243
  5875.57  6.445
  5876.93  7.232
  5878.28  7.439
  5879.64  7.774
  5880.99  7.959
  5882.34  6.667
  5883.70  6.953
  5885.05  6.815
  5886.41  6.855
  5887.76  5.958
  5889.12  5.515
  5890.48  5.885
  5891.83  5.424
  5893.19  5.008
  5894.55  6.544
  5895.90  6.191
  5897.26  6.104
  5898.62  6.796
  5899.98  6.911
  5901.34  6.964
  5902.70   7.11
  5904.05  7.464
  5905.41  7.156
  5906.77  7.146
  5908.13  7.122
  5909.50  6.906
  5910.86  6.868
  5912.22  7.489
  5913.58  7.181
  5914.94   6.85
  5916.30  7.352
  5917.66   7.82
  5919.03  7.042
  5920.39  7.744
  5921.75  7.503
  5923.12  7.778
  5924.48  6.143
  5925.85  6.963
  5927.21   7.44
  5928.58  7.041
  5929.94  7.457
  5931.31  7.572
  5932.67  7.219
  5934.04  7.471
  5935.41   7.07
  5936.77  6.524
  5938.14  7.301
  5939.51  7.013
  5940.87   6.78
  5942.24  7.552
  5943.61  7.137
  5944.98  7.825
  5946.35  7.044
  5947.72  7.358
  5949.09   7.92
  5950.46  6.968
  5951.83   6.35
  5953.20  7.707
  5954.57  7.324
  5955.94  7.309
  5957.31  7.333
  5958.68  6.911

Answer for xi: 1.6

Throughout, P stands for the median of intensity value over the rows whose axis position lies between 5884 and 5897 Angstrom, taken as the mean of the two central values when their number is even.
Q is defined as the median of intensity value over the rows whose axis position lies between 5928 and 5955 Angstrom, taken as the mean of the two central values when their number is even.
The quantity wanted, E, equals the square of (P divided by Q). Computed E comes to 0.67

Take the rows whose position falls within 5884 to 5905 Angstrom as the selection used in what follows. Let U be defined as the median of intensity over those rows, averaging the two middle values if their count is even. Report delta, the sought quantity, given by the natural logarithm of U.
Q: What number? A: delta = 1.88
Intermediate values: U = 6.54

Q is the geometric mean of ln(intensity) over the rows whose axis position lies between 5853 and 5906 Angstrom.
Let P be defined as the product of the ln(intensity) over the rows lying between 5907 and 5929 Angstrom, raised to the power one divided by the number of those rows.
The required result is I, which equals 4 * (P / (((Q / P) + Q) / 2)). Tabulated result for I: 5.5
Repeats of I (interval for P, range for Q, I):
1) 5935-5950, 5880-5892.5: 5.7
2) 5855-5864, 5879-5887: 5.2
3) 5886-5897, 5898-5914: 4.6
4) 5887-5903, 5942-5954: 4.7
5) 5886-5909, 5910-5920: 4.9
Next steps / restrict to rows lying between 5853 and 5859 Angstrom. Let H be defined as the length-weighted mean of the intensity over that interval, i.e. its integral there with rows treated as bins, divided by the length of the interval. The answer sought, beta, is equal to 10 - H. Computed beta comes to 2.8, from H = 7.20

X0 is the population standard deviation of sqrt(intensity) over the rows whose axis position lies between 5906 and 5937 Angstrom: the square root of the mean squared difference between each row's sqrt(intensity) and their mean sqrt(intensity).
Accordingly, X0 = 0.07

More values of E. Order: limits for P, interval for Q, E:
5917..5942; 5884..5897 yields 1.48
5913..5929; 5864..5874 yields 1.03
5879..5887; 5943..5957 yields 0.89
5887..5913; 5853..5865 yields 0.98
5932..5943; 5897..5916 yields 1.03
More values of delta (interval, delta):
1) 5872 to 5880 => 1.99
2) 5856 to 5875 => 1.96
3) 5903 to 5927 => 1.97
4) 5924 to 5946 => 1.97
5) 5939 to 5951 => 1.97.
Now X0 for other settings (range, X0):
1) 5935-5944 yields 0.06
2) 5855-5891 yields 0.12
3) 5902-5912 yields 0.03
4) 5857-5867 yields 0.05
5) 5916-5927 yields 0.10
